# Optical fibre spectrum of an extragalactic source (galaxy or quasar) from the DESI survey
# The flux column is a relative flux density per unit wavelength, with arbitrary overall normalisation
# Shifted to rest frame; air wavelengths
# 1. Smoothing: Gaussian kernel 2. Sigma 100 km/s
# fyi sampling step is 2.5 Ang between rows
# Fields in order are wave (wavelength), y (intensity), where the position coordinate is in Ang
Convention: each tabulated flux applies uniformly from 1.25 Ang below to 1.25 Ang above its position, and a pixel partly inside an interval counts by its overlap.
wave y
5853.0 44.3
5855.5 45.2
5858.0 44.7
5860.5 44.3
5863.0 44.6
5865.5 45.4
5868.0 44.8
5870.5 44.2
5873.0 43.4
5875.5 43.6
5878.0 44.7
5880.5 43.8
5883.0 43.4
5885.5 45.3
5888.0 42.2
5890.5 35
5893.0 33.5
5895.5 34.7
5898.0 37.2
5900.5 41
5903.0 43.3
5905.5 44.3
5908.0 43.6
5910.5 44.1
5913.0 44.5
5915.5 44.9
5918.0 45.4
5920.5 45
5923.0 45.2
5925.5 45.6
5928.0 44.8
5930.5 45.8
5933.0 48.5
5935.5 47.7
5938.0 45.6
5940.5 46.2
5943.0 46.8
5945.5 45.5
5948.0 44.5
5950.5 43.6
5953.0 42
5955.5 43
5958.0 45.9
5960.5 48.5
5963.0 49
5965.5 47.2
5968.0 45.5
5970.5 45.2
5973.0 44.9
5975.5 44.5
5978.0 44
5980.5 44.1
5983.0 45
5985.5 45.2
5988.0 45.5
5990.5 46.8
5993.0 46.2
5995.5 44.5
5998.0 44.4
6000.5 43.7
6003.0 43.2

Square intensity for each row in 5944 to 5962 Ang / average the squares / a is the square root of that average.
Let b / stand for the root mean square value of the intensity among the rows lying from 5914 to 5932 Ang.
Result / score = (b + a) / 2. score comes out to 45.0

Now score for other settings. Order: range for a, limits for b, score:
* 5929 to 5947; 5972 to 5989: 45.7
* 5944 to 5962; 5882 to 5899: 41.9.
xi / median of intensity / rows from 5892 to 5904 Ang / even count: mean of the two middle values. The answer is 37.2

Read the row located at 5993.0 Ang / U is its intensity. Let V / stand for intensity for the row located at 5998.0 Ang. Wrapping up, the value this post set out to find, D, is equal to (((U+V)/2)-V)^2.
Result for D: 0.8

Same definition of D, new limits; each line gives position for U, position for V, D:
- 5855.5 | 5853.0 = 0.2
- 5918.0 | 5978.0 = 0.5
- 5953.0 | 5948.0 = 1.6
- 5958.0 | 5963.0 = 2.4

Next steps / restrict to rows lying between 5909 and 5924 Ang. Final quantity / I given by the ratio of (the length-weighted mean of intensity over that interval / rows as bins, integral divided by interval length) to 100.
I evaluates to 0.448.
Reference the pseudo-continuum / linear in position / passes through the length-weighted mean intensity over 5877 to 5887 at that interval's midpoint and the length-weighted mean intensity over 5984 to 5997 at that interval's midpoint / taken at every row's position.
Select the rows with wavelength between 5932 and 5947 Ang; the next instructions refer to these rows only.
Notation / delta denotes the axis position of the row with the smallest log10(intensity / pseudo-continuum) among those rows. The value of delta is 5945.5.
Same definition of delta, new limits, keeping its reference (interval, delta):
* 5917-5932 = 5928.0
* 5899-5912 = 5900.5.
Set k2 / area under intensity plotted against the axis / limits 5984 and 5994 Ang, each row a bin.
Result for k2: 459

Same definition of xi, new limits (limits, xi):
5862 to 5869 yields 44.8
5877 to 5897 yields 42.8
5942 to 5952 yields 45.0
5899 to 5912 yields 43.6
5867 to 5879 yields 44.2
